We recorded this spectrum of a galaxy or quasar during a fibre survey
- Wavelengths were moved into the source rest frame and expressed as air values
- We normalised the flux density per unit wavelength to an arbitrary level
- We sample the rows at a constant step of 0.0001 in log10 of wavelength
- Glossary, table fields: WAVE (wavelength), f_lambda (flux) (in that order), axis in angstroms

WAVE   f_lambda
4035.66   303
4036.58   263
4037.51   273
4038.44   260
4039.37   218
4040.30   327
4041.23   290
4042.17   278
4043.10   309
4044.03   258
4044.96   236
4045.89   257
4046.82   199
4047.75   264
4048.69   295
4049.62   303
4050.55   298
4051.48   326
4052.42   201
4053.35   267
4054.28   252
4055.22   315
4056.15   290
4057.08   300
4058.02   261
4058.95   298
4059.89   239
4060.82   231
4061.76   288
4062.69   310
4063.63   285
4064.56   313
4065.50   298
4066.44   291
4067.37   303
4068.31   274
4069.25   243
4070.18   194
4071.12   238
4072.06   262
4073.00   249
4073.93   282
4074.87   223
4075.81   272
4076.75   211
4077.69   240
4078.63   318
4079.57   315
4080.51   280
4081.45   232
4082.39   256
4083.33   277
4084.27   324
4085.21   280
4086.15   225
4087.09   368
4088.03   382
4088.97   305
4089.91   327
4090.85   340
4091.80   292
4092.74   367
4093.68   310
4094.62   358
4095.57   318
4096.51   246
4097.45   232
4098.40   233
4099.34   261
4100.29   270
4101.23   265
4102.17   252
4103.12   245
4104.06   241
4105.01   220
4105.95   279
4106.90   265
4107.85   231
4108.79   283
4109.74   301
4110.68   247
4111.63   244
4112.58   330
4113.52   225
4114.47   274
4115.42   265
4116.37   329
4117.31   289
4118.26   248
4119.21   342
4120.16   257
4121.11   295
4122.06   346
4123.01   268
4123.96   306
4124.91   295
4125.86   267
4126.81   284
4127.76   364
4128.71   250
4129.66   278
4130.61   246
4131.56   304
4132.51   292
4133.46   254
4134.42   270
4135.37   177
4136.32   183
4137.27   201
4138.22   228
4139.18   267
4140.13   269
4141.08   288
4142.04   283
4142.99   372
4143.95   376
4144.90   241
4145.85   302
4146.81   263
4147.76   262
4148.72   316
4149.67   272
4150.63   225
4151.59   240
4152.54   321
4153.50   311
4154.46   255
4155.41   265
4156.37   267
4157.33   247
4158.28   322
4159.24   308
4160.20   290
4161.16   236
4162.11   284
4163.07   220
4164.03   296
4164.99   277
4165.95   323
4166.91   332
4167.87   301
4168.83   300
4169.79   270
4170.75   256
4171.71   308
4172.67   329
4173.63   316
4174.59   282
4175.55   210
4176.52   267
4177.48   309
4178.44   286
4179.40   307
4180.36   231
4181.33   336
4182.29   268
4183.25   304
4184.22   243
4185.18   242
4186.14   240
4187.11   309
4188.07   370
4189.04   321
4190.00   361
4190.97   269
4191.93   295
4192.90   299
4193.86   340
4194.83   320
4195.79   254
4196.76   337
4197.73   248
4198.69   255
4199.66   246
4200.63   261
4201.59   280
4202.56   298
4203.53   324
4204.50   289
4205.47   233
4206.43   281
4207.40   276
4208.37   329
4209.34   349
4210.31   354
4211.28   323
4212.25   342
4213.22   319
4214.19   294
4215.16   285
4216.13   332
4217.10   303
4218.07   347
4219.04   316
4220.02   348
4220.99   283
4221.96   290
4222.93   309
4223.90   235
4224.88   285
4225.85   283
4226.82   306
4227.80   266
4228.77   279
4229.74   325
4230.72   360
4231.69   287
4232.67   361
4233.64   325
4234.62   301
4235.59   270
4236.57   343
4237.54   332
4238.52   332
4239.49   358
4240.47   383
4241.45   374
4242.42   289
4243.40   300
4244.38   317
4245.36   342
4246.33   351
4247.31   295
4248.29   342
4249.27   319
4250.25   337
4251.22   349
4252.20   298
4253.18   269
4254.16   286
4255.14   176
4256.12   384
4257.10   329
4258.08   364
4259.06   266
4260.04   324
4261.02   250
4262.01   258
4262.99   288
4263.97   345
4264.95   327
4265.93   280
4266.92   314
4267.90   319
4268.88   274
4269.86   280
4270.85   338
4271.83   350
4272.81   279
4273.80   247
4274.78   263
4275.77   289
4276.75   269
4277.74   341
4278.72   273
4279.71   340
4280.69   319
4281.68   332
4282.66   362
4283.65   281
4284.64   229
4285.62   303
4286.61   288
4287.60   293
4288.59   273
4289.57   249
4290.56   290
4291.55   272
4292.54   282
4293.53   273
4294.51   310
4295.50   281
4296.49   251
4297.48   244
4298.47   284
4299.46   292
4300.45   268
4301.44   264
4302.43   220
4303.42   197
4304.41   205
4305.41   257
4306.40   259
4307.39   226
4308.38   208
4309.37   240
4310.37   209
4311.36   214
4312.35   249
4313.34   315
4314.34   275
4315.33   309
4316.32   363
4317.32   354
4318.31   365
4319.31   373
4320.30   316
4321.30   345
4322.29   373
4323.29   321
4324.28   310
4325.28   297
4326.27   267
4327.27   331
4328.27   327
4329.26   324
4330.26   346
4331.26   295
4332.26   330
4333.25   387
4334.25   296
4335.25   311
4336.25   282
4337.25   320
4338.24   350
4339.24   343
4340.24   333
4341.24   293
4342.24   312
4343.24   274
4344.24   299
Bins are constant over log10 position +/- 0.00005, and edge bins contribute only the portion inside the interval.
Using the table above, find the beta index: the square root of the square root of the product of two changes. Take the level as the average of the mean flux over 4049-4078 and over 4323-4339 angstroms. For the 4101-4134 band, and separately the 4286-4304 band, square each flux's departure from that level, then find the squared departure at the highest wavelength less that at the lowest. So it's 52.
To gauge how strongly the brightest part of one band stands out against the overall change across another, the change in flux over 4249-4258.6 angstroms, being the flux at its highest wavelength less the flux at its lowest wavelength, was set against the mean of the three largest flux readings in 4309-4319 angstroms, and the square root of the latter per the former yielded 2.8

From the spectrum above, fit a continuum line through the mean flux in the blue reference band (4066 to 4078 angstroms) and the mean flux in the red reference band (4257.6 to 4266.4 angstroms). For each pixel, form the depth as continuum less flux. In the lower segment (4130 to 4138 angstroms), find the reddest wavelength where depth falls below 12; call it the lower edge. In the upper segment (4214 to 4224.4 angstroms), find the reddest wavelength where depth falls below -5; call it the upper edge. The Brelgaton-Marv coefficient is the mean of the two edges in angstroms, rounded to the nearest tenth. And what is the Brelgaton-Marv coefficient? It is 4178.7 angstroms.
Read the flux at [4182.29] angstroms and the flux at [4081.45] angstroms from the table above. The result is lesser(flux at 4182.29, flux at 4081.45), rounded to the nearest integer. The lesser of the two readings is 232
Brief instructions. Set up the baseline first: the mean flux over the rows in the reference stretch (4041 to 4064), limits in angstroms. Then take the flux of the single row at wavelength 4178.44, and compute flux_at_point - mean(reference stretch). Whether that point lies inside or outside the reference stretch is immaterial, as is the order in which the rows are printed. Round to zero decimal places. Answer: 12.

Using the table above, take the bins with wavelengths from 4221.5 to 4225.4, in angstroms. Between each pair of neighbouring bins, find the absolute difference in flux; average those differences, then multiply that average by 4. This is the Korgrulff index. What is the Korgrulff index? 191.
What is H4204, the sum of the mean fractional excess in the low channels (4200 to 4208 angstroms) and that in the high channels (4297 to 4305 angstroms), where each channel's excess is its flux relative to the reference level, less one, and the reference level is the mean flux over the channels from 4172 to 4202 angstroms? -0.17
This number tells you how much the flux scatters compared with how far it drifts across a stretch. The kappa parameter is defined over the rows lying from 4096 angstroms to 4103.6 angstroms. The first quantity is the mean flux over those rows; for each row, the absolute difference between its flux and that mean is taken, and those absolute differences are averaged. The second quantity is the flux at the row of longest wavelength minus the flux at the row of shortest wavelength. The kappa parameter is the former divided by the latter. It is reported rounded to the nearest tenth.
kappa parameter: -11.5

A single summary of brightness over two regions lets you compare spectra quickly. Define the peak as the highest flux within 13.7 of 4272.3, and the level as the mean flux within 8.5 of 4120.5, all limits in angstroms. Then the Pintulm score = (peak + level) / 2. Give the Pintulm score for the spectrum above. 326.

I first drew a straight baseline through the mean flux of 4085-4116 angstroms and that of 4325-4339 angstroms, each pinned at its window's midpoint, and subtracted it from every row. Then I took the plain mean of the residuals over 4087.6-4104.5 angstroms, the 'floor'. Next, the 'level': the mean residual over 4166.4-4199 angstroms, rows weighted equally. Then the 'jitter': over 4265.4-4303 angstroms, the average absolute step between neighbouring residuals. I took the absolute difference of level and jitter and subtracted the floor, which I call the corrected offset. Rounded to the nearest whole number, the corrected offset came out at 24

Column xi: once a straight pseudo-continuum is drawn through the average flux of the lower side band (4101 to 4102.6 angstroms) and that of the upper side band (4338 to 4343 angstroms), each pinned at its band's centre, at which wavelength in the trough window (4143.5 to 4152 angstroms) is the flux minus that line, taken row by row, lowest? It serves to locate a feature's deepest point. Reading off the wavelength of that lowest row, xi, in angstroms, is 4150.63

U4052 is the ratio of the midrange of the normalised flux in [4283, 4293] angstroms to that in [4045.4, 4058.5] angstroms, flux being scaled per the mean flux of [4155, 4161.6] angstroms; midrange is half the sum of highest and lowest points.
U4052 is 1.01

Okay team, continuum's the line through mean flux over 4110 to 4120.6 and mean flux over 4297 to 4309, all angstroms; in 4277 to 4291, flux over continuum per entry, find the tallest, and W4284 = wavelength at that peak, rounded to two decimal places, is 4282.66 angstroms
